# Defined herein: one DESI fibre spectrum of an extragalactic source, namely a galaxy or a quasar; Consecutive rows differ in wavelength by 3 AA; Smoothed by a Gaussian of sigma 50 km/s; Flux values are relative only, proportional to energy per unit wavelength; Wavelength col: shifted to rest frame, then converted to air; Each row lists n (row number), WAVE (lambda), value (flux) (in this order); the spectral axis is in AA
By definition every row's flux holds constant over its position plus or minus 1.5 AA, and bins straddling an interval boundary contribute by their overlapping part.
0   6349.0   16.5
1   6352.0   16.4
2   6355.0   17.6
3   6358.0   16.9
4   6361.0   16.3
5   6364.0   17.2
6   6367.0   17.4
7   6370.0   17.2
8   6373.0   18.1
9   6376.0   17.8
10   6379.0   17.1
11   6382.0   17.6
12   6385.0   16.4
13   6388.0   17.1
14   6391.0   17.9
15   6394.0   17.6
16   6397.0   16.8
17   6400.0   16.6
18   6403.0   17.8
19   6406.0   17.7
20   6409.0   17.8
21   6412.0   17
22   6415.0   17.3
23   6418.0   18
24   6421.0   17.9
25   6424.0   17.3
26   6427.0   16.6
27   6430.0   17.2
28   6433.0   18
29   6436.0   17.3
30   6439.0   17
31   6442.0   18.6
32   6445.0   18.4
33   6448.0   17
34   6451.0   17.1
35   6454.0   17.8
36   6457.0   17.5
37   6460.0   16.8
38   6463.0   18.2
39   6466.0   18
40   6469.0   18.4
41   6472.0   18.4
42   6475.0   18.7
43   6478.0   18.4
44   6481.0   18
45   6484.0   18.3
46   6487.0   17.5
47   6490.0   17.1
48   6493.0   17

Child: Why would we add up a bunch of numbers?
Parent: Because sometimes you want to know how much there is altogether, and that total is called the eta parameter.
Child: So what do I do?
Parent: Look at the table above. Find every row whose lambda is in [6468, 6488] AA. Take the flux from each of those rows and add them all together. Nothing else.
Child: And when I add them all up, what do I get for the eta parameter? 128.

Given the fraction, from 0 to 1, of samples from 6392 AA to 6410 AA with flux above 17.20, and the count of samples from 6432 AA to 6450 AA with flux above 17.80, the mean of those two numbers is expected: 1.8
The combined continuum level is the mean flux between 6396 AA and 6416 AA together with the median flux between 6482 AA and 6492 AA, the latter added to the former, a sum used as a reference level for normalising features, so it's 34.8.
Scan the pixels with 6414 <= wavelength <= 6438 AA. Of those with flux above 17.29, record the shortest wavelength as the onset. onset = 6415.0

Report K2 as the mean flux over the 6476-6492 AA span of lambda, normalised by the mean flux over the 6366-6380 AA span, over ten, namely 0.102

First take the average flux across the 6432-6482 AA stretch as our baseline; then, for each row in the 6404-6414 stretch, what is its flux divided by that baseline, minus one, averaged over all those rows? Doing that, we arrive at -0.020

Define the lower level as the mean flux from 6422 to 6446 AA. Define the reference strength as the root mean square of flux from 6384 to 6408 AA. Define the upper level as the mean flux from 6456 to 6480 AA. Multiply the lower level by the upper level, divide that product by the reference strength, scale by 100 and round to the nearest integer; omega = 1837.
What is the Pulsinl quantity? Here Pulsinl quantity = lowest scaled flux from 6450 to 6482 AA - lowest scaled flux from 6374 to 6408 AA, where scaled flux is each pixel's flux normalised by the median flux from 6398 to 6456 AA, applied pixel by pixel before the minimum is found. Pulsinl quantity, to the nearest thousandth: 0.023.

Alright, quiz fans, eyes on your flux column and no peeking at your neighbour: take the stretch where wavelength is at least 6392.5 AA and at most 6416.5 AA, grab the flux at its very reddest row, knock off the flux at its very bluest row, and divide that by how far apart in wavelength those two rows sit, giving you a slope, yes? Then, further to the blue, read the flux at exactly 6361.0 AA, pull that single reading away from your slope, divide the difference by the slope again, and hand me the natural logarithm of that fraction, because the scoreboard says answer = 7.0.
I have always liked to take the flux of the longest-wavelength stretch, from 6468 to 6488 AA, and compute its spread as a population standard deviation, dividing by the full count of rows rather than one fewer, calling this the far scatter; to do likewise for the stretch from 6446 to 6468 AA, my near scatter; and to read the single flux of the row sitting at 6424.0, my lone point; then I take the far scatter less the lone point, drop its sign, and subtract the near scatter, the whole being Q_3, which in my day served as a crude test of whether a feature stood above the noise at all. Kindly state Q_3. 16.4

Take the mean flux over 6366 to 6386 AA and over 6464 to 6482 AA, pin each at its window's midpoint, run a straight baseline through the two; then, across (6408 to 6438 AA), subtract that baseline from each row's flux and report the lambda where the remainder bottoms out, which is 6427.0 AA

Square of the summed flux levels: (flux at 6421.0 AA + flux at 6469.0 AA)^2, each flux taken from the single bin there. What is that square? 1318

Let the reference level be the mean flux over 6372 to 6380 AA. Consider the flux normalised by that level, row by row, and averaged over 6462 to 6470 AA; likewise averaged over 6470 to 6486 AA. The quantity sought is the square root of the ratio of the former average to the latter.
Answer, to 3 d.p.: 0.996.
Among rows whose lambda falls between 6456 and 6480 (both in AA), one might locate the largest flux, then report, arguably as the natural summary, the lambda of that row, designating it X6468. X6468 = 6475.0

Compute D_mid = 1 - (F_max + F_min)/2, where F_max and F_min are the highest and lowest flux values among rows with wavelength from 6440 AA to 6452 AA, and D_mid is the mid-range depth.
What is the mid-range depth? -16.8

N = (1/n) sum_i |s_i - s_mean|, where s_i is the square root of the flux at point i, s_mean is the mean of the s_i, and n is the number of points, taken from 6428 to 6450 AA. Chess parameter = 0.070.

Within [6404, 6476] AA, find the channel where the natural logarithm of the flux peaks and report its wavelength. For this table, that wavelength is 6475.0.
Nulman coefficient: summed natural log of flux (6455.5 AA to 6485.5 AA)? 29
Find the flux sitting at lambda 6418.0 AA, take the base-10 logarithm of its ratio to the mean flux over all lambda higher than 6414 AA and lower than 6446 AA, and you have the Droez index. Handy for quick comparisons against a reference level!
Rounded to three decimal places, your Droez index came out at 0.010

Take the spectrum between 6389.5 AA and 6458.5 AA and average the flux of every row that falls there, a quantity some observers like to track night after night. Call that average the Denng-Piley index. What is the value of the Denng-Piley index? 17.5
